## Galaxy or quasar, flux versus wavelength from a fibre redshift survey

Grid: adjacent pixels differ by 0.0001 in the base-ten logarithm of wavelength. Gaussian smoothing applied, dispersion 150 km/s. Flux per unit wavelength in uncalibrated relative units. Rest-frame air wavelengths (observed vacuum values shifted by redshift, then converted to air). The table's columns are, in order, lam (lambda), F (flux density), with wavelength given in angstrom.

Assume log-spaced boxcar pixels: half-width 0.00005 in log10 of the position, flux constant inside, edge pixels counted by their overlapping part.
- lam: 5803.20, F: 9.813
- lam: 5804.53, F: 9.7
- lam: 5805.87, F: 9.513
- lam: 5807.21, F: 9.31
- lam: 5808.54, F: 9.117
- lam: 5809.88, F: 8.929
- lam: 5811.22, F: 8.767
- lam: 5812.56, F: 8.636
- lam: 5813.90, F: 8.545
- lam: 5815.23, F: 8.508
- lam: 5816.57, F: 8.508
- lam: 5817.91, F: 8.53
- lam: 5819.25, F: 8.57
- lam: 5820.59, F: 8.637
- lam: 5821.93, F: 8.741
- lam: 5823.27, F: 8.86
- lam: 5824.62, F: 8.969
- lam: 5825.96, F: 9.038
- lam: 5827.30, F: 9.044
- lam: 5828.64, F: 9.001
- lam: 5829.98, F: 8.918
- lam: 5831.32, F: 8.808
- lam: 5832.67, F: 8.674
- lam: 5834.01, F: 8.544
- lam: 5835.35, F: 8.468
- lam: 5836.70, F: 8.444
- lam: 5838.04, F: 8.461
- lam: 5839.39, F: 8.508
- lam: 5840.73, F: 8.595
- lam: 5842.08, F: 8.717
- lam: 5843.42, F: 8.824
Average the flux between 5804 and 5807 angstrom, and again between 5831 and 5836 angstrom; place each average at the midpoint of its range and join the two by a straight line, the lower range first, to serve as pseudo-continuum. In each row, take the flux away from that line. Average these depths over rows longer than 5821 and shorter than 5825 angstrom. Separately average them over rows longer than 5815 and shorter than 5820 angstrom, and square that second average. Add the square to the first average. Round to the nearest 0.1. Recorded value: 0.5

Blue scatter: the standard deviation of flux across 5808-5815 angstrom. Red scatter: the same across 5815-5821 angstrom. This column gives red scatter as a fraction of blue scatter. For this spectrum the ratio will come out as 0.24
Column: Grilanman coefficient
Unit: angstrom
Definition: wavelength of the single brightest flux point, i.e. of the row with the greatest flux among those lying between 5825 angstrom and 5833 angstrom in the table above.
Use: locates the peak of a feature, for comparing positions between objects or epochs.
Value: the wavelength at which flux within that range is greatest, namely 5827.30 angstrom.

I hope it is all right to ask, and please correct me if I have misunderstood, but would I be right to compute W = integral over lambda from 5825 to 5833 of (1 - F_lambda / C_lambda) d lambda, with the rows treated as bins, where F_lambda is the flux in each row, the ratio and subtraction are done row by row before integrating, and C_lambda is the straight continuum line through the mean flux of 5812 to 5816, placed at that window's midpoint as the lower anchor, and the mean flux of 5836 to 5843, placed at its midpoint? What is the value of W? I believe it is -0.3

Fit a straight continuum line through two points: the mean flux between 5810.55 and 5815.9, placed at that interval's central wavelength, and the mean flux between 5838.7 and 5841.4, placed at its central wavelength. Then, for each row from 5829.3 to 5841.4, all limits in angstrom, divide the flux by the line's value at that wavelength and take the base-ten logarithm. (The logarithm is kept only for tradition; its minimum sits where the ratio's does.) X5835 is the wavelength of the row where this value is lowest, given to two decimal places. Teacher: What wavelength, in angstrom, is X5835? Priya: 5836.70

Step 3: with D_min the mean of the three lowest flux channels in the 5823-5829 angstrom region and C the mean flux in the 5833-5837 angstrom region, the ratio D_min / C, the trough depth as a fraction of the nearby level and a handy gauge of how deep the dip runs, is 1.05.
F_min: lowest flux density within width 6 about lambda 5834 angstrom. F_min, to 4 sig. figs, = 8.444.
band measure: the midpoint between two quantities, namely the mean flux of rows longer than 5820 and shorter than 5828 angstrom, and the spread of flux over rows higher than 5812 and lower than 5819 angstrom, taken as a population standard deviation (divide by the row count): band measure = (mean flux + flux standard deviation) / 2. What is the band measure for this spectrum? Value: 4.46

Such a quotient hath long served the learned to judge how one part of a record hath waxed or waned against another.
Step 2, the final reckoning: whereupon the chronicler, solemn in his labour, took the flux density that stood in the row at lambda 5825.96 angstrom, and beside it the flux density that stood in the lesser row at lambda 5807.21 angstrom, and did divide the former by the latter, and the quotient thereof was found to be 0.97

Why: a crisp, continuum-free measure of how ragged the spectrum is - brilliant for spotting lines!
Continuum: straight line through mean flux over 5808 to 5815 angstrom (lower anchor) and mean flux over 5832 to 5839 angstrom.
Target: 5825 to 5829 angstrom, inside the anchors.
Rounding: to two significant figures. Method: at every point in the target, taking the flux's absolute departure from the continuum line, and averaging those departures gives 0.42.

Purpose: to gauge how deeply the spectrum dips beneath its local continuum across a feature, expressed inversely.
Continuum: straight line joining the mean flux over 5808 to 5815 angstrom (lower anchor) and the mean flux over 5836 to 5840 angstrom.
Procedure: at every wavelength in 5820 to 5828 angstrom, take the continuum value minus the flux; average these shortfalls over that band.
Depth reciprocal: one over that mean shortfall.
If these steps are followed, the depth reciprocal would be -4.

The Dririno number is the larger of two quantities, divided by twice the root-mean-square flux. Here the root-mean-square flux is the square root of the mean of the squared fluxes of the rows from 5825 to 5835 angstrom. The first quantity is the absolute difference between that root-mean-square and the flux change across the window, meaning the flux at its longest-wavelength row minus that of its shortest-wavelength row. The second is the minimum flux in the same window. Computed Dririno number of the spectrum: 0.528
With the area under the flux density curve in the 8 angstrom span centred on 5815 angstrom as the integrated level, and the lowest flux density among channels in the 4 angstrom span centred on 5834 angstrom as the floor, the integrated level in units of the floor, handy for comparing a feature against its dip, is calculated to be 8.1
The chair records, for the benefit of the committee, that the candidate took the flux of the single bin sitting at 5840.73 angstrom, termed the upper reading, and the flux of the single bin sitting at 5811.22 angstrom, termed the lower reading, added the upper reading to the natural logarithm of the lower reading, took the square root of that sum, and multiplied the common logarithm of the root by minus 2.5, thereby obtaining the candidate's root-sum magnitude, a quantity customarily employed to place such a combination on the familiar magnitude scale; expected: -1.29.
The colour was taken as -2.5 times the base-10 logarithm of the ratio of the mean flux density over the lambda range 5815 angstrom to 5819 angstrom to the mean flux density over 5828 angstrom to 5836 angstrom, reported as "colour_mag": 0.03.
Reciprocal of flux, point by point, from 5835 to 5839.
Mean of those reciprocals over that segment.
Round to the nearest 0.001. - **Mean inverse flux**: 0.118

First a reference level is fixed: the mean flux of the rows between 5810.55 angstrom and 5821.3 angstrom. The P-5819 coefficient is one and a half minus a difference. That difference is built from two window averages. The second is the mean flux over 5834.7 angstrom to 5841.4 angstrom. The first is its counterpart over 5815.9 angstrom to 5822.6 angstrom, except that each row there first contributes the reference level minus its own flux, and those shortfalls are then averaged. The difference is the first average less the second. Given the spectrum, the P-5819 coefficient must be 10.0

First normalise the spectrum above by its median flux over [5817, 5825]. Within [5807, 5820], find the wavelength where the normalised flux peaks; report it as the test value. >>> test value 5807.21 angstrom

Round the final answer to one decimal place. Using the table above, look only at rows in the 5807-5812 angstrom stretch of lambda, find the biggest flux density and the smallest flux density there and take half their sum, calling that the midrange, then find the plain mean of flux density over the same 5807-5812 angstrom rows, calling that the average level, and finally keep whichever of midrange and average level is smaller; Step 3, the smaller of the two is 9.0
